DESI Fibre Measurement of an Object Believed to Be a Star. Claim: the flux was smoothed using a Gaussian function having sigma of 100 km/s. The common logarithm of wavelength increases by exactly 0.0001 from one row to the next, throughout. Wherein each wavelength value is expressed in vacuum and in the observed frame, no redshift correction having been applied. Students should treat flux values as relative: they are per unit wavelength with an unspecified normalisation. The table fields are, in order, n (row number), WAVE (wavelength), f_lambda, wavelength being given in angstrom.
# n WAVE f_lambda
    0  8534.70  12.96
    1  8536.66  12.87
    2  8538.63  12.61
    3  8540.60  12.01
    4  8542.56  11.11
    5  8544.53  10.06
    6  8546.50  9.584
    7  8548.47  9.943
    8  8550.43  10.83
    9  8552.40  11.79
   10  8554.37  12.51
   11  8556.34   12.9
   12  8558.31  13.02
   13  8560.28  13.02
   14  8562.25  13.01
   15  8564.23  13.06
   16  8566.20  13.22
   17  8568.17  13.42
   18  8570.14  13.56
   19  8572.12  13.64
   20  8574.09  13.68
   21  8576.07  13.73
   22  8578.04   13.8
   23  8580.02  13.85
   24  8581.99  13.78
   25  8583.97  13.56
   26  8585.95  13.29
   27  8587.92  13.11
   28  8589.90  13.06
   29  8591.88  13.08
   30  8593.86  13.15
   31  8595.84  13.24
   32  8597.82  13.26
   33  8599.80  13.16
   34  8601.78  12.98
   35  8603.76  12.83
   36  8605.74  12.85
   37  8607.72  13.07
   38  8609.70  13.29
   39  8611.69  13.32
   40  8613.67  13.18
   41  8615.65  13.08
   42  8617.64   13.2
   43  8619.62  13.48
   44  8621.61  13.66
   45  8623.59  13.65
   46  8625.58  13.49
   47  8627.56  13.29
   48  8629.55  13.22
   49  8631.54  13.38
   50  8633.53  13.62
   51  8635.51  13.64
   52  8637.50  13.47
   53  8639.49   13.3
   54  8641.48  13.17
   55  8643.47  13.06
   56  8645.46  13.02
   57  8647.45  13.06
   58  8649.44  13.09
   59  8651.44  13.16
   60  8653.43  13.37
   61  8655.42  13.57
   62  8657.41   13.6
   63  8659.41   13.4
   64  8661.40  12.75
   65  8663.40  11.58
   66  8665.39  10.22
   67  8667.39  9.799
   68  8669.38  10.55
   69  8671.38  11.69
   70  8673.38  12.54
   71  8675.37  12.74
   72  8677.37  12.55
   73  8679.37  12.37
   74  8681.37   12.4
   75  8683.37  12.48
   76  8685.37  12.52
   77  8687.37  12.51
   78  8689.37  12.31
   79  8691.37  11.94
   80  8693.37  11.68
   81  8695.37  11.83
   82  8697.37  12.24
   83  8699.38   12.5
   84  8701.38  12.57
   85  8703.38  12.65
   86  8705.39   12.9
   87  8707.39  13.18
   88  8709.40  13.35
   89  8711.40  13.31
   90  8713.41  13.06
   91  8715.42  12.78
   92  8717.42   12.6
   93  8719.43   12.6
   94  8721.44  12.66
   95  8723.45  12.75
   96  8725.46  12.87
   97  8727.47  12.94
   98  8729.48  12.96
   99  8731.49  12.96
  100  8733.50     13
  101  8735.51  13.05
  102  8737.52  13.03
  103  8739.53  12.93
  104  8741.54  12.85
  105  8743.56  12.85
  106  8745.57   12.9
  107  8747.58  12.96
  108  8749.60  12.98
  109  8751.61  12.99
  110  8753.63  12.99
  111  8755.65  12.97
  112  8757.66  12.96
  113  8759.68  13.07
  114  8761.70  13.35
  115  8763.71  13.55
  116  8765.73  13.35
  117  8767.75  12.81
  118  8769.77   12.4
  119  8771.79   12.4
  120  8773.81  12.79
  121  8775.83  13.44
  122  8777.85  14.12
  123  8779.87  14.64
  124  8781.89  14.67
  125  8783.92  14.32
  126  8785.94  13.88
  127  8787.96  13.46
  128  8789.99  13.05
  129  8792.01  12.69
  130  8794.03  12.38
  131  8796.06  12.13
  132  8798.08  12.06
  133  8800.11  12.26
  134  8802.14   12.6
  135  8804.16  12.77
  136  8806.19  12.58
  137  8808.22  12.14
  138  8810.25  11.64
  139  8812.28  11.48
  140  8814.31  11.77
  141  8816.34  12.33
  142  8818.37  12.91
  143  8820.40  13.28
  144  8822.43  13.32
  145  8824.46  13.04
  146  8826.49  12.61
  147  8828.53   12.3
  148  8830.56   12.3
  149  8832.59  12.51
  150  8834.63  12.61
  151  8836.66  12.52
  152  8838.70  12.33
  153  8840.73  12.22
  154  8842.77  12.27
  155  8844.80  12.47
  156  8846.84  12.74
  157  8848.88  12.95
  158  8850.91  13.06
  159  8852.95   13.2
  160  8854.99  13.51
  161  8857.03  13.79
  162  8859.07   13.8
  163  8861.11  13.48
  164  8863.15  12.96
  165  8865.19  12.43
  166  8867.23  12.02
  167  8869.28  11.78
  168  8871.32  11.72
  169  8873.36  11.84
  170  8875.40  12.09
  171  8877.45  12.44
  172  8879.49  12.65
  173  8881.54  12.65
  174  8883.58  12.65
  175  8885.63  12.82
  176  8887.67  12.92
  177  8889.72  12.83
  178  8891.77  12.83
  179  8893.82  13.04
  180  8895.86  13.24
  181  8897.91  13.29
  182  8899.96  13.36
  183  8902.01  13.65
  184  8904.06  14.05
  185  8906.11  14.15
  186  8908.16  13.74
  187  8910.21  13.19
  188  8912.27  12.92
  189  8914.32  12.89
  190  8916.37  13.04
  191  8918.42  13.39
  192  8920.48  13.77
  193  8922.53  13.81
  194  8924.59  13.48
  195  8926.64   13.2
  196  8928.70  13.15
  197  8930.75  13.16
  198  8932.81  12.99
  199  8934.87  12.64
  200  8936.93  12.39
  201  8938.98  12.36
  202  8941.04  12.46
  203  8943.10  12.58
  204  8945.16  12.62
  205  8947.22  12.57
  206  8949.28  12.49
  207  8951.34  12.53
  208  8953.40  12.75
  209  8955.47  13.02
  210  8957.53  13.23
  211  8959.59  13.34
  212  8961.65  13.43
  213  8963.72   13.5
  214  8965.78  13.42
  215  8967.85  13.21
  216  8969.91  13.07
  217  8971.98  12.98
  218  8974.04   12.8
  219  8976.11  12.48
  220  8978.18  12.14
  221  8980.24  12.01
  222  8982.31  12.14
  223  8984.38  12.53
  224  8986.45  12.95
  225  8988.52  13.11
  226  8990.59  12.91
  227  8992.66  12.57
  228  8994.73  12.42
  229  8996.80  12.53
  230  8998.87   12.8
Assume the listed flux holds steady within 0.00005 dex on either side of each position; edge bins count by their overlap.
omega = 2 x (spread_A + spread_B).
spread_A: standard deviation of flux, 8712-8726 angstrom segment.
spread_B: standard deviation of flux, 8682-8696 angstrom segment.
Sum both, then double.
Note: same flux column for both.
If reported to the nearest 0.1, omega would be 1.0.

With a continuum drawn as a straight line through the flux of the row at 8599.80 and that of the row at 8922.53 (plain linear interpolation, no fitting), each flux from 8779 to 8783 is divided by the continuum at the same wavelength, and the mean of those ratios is 1.08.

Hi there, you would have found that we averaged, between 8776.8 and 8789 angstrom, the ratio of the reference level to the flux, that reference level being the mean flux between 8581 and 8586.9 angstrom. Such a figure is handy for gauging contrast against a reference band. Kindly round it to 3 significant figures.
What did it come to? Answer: 0.956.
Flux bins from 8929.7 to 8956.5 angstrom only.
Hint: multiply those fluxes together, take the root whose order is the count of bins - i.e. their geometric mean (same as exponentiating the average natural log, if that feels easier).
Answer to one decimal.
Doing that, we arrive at 12.7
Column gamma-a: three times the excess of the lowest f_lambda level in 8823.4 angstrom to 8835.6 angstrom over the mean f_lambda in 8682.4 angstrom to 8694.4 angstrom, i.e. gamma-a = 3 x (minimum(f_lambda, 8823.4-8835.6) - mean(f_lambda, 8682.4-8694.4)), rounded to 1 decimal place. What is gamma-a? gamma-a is 0.2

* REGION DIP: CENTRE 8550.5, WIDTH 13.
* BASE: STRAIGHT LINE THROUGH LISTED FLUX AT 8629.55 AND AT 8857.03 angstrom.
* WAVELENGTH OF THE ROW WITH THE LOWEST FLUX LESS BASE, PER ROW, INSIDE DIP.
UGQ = 8546.50 angstrom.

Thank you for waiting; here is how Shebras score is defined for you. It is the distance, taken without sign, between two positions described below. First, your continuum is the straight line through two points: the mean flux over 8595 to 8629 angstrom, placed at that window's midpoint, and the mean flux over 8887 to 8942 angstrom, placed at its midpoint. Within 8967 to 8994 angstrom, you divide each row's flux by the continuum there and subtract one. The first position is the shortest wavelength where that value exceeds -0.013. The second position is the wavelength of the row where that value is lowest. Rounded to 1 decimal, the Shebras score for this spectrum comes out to 12.4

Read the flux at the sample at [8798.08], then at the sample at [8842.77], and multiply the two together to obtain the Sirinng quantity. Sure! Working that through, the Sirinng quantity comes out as 148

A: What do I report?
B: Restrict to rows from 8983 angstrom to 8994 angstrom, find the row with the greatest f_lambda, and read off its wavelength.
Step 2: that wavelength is 8988.52 angstrom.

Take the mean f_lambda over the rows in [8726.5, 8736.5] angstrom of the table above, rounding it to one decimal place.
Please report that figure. 13.0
